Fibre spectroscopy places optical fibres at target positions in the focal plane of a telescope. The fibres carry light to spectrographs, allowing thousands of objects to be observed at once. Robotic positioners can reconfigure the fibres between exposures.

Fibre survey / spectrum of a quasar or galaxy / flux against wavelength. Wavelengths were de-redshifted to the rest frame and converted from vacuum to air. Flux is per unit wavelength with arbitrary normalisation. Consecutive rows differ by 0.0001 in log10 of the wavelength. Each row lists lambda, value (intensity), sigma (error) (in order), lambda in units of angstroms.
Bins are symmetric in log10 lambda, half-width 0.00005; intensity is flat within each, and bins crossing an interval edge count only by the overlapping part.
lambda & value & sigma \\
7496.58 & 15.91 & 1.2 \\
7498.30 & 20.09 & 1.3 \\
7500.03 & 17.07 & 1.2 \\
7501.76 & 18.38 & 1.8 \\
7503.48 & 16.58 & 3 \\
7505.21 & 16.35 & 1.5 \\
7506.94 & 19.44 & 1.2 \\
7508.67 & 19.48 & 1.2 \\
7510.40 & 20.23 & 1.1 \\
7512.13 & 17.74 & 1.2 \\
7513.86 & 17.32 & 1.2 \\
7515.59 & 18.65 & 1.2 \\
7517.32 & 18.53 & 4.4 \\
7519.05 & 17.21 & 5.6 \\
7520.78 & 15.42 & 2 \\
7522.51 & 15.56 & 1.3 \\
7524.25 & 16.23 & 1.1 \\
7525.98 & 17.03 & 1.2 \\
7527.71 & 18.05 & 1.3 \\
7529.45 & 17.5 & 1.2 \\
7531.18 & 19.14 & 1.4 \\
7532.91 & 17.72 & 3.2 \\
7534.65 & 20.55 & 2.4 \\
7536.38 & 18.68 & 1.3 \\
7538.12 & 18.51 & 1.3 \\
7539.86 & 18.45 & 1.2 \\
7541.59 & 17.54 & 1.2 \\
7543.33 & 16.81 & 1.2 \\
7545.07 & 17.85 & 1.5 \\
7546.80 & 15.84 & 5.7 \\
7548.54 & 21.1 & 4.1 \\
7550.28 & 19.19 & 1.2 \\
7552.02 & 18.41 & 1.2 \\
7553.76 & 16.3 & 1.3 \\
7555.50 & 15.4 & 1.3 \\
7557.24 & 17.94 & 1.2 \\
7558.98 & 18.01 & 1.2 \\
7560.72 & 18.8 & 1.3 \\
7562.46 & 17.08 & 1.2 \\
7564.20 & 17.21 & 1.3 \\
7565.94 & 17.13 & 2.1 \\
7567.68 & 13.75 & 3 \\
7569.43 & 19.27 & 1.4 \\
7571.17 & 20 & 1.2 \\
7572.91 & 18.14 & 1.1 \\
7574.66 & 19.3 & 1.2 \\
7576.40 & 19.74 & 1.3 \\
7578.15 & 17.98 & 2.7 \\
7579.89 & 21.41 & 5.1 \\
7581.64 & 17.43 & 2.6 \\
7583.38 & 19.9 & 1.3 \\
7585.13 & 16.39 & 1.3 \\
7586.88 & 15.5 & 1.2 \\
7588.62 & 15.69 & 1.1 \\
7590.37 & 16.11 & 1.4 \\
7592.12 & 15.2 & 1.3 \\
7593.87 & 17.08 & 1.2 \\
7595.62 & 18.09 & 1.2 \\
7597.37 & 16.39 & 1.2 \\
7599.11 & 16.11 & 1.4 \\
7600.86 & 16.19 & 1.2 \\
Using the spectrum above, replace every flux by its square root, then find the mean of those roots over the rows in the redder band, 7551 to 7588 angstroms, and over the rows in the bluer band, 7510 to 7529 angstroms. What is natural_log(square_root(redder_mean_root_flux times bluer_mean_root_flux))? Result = 1.43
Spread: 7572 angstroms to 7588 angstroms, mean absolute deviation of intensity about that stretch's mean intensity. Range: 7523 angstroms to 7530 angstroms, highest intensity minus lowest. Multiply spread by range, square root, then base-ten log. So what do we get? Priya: 0.22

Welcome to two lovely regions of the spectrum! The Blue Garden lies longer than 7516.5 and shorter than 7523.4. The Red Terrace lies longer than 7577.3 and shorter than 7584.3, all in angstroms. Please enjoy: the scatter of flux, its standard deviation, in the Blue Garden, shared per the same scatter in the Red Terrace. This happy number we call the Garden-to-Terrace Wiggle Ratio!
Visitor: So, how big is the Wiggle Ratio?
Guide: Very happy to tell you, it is 0.81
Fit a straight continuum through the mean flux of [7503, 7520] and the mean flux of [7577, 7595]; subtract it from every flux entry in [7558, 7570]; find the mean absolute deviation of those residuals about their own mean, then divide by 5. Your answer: 0.233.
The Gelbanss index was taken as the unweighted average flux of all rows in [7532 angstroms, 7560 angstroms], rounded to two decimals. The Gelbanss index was 18.02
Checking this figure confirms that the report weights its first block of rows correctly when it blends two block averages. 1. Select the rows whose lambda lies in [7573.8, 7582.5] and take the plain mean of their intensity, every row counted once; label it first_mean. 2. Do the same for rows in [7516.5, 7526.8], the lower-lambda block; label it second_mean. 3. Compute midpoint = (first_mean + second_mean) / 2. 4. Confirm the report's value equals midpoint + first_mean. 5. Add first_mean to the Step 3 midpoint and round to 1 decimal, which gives 37.1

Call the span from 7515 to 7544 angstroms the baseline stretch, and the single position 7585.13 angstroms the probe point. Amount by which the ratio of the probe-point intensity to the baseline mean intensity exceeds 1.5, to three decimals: -0.576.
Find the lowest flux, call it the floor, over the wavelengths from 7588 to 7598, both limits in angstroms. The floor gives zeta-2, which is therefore 15.2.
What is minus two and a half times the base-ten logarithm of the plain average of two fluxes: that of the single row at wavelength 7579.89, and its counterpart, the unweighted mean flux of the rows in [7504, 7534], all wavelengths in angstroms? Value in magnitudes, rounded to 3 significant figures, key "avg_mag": -3.23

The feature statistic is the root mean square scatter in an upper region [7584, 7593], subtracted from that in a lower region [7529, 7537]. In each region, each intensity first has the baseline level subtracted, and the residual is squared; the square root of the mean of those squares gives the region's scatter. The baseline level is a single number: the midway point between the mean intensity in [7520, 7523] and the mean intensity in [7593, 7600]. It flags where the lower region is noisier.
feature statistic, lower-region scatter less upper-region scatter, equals 2.1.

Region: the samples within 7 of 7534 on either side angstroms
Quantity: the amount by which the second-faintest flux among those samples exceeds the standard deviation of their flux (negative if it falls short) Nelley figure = 16.8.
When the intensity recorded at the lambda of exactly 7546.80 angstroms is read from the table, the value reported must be 15.84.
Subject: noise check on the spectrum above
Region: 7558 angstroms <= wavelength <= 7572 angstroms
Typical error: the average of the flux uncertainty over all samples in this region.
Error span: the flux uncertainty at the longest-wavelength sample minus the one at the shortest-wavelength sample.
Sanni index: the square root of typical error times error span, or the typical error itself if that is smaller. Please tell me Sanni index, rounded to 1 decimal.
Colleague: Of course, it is 0.0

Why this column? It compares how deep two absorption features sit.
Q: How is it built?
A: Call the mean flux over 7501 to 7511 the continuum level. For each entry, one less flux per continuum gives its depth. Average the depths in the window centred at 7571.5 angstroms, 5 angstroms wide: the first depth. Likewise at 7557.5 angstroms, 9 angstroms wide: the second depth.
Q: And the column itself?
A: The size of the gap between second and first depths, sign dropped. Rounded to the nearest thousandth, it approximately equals 0.100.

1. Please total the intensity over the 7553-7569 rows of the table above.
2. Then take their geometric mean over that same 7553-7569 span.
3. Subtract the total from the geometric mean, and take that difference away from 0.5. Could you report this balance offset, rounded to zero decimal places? 135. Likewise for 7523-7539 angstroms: 146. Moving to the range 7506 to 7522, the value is 146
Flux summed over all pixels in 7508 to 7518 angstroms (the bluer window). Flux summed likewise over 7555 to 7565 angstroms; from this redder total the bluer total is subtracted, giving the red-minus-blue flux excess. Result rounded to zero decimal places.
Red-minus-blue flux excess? -8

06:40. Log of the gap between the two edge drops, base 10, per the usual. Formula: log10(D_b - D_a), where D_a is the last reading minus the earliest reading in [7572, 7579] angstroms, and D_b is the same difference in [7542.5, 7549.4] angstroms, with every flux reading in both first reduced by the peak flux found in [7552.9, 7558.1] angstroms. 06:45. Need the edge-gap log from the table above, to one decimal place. 0.6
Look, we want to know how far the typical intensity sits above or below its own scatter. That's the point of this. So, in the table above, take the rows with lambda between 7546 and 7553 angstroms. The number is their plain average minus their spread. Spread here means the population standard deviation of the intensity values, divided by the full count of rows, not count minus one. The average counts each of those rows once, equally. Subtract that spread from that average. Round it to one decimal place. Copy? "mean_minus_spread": 16.7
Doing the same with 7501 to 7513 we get 16.9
